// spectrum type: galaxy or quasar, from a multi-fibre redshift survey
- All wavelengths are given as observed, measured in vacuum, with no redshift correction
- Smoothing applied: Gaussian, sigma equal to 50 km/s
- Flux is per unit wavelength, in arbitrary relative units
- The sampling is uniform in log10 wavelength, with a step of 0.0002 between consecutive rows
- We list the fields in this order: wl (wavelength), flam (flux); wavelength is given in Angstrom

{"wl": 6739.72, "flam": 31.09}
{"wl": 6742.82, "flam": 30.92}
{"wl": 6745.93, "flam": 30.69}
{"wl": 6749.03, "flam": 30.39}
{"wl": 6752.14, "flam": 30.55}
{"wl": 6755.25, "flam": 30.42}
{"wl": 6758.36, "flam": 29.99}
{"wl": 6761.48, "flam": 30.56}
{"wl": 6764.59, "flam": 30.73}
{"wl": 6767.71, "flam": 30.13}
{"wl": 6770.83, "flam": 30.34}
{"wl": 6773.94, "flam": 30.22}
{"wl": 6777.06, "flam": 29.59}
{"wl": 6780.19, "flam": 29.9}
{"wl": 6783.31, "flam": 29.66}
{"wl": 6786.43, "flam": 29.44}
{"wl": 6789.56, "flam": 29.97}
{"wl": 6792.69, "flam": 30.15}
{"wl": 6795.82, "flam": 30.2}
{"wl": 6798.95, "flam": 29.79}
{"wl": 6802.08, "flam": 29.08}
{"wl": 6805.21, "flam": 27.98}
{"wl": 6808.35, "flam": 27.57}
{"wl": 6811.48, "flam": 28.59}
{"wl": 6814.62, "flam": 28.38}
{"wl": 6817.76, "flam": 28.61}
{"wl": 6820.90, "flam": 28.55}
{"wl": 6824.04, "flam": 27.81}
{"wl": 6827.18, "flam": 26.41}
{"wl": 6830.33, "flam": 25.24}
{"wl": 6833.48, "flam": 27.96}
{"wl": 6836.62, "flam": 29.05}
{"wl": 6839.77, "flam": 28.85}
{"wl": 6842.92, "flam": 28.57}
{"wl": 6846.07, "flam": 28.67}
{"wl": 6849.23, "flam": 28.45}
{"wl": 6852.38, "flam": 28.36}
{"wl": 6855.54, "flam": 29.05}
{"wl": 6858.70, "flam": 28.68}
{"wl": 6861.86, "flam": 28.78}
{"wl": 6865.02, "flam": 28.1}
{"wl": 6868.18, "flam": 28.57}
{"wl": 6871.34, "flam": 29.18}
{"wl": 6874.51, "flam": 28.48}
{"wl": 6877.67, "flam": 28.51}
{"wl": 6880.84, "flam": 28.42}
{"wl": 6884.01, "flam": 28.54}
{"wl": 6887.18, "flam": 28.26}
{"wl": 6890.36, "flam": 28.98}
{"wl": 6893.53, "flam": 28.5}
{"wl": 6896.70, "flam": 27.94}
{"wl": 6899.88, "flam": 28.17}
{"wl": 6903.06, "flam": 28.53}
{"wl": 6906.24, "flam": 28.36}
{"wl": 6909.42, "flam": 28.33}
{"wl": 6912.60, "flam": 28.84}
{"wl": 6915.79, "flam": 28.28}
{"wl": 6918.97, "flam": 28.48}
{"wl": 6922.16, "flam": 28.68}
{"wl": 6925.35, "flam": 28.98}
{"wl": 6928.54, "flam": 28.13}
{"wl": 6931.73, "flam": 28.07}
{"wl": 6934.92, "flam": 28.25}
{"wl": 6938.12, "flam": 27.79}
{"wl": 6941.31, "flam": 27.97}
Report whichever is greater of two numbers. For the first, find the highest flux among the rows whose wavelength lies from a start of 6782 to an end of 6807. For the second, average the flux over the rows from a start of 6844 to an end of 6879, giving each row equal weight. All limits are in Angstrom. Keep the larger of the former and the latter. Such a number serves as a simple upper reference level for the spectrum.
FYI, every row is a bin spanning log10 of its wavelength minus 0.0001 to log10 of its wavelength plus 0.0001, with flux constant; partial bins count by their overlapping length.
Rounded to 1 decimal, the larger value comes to 30.2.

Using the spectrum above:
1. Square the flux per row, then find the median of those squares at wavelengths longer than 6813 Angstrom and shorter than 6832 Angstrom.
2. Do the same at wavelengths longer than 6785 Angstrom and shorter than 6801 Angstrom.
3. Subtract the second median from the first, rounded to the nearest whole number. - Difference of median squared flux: -109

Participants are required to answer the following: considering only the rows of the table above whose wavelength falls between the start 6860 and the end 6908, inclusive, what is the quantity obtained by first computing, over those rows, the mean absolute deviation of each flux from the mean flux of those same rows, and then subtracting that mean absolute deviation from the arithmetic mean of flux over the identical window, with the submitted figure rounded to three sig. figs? 28.3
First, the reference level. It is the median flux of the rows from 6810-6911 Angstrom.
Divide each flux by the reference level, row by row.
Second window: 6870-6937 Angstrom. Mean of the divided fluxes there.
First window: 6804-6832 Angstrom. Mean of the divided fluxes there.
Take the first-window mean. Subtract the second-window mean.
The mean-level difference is -0.028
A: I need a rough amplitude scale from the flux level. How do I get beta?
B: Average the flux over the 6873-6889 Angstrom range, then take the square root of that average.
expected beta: 5.33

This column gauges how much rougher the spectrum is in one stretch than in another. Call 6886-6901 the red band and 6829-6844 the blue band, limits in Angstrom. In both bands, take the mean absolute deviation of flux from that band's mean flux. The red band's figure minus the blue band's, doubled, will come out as -1.6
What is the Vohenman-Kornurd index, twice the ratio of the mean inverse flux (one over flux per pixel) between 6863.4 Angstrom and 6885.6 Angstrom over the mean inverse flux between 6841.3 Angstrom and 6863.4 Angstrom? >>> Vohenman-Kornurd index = 2.01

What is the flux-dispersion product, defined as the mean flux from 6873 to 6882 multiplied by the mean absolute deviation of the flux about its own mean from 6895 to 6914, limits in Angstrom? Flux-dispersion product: 6.1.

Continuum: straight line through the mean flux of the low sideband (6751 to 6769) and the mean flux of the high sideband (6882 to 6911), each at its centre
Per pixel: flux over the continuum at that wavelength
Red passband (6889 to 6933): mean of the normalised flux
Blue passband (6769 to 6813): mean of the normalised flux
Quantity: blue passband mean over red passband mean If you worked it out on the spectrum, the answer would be 0.98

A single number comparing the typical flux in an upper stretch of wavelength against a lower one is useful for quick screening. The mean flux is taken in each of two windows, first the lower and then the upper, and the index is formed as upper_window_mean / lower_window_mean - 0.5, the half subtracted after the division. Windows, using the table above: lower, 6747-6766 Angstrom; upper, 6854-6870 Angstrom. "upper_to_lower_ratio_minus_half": 0.441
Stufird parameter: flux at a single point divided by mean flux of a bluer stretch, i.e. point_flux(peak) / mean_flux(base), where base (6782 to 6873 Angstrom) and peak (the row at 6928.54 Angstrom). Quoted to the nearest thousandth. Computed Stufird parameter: 0.983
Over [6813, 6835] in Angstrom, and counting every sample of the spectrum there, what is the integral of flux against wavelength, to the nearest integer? 606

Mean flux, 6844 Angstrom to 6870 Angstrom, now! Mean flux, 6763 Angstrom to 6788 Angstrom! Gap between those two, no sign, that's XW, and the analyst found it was 1.4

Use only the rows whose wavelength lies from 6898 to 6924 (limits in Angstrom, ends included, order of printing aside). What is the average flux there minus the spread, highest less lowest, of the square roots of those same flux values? 28.4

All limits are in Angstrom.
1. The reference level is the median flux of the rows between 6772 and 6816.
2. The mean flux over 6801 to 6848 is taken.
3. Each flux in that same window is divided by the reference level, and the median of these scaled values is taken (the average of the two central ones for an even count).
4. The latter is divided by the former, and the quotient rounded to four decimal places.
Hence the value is 0.0343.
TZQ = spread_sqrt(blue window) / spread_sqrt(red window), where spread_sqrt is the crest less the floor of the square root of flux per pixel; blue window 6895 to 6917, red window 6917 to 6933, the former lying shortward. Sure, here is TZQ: 1.0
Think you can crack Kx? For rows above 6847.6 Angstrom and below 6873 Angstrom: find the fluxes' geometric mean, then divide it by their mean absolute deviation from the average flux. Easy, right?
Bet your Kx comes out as 104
